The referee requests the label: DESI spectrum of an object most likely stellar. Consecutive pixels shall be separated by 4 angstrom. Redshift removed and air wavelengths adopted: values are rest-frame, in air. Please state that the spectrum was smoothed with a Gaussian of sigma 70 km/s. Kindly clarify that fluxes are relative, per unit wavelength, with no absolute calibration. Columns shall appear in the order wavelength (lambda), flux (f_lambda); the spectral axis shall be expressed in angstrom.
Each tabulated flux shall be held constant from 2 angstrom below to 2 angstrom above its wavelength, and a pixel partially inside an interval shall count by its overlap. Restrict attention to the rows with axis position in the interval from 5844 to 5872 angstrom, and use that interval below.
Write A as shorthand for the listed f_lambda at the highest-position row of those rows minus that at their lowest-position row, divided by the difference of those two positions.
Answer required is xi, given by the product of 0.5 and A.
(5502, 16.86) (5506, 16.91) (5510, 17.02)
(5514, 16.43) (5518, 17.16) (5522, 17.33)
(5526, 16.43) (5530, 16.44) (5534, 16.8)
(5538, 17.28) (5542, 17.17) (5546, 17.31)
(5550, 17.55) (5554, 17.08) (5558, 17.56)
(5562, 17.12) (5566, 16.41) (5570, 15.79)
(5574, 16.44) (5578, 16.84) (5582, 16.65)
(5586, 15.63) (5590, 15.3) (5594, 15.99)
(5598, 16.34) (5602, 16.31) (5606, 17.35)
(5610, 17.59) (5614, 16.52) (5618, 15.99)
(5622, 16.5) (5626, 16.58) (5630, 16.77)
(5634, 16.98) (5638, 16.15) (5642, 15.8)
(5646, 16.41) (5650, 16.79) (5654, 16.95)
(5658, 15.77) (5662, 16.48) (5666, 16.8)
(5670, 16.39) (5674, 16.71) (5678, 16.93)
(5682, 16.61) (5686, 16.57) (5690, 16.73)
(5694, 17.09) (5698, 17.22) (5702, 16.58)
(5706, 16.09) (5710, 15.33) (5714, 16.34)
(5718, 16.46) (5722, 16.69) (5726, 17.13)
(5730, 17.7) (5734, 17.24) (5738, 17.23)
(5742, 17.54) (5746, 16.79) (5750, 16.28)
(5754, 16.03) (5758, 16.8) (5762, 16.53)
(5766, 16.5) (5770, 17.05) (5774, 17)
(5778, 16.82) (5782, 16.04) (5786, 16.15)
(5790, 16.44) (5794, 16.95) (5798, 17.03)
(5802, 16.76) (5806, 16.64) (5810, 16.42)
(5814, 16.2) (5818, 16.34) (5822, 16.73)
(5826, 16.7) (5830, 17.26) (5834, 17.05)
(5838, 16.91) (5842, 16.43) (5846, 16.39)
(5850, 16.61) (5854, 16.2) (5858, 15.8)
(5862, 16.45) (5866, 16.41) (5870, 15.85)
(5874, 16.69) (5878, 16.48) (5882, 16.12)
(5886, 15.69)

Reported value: -0.011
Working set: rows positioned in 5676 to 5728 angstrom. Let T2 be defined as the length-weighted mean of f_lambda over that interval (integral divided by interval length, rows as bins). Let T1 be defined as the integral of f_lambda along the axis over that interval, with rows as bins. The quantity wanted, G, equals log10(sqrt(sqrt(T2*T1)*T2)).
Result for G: 1.649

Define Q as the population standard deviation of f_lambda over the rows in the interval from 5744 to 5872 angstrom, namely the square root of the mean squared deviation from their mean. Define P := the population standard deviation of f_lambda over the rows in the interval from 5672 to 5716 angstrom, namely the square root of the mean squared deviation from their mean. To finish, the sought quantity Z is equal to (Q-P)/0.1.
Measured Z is -1.3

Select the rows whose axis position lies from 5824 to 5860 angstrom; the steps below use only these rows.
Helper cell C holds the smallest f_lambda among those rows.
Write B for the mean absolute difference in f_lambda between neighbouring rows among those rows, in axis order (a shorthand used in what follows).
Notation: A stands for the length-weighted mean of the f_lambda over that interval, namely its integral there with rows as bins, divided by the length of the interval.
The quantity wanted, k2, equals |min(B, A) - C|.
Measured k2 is 15.5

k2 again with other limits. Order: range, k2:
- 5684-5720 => 14.9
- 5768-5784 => 15.7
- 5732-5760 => 15.6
